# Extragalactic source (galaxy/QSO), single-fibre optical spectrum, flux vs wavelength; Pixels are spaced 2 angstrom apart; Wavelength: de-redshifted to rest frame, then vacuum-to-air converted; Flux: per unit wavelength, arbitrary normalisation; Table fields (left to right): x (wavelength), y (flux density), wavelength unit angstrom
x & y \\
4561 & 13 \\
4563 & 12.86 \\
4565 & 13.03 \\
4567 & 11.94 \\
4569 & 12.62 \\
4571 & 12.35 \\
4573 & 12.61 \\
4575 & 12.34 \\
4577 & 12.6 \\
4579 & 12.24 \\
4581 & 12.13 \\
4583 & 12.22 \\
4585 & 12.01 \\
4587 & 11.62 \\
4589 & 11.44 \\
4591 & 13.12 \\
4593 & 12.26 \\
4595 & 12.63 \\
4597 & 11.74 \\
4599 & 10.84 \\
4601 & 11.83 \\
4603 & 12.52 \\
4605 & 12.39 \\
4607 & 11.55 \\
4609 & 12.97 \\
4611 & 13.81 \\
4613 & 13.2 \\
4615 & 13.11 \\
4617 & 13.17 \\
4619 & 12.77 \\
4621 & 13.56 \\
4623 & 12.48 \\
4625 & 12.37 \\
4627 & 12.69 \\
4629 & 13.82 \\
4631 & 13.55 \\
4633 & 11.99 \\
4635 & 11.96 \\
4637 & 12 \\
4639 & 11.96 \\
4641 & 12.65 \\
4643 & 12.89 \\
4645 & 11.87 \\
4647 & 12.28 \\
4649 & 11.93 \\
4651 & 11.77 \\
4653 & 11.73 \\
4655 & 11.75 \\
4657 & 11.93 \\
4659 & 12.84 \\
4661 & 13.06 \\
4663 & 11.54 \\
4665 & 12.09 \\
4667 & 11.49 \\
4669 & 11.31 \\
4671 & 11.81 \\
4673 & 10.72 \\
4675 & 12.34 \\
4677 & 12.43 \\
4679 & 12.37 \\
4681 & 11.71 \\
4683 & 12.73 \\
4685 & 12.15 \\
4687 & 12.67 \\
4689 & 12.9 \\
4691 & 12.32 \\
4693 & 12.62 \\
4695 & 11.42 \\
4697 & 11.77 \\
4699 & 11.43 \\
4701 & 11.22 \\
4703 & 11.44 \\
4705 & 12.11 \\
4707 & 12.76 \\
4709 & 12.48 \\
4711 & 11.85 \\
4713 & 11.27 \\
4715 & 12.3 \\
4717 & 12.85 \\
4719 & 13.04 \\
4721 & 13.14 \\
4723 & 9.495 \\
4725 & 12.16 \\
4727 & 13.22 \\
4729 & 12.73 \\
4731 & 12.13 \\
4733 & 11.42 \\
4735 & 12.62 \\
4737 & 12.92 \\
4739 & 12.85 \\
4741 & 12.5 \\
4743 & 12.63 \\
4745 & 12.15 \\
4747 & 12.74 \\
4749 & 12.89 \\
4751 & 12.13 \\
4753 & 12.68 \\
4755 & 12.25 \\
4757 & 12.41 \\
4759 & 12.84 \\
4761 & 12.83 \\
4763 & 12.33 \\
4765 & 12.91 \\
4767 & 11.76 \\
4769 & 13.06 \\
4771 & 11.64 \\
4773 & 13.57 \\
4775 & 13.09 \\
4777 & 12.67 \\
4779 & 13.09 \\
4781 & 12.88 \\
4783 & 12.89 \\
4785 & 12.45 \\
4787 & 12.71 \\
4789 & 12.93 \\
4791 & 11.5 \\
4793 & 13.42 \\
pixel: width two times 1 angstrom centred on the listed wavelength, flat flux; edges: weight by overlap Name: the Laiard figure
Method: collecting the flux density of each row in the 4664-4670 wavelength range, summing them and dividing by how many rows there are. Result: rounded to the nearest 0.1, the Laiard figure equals 11.6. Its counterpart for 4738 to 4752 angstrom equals 12.6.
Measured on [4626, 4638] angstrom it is 12.7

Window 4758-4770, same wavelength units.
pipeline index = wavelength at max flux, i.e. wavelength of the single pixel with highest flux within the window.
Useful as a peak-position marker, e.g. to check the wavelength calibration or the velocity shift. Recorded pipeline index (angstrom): 4769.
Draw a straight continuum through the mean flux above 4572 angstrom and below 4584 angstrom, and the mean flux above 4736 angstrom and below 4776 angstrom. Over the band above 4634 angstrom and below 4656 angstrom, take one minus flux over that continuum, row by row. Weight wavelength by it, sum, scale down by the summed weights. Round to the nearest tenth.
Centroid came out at 4647.4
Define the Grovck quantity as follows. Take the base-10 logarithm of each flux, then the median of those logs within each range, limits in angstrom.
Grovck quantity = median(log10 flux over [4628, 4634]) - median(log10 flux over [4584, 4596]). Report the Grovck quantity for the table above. 0.05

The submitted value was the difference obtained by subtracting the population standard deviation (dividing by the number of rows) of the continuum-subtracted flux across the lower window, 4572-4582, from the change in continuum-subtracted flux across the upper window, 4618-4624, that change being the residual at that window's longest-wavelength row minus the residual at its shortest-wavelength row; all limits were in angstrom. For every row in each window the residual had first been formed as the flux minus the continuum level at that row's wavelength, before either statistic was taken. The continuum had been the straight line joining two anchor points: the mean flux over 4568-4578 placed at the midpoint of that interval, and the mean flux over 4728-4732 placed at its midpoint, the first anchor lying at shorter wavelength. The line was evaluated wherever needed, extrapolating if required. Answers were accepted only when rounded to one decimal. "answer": -0.5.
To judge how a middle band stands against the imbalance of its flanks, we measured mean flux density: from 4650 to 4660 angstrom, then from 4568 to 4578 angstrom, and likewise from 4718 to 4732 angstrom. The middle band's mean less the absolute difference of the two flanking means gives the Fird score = 11.77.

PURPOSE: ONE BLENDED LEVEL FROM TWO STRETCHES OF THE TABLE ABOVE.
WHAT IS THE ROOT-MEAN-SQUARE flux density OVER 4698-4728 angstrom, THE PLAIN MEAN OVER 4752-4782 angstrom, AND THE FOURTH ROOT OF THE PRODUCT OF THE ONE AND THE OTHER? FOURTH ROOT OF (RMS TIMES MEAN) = 3.52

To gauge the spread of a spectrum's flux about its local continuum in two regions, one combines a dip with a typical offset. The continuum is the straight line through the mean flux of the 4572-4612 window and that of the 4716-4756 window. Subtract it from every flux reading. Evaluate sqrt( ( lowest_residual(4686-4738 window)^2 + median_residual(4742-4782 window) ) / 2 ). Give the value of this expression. 2.1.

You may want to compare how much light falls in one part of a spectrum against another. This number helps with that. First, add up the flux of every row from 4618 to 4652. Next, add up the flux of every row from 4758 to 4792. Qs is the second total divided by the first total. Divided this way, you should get 1.01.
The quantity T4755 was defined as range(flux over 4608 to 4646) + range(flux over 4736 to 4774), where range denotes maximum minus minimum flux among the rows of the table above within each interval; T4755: 3.88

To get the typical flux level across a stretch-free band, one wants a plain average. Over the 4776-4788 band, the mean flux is 12.8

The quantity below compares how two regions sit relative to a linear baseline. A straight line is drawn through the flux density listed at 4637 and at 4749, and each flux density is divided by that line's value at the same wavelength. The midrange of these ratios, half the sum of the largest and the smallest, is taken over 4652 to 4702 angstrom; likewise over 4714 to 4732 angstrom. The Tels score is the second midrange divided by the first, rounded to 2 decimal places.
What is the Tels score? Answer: 0.92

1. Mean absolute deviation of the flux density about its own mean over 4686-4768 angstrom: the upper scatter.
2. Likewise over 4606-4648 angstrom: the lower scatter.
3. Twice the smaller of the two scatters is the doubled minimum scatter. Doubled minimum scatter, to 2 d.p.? 1.05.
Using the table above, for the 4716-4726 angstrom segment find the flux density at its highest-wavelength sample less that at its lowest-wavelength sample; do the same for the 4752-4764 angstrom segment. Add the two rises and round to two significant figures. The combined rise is -1.0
